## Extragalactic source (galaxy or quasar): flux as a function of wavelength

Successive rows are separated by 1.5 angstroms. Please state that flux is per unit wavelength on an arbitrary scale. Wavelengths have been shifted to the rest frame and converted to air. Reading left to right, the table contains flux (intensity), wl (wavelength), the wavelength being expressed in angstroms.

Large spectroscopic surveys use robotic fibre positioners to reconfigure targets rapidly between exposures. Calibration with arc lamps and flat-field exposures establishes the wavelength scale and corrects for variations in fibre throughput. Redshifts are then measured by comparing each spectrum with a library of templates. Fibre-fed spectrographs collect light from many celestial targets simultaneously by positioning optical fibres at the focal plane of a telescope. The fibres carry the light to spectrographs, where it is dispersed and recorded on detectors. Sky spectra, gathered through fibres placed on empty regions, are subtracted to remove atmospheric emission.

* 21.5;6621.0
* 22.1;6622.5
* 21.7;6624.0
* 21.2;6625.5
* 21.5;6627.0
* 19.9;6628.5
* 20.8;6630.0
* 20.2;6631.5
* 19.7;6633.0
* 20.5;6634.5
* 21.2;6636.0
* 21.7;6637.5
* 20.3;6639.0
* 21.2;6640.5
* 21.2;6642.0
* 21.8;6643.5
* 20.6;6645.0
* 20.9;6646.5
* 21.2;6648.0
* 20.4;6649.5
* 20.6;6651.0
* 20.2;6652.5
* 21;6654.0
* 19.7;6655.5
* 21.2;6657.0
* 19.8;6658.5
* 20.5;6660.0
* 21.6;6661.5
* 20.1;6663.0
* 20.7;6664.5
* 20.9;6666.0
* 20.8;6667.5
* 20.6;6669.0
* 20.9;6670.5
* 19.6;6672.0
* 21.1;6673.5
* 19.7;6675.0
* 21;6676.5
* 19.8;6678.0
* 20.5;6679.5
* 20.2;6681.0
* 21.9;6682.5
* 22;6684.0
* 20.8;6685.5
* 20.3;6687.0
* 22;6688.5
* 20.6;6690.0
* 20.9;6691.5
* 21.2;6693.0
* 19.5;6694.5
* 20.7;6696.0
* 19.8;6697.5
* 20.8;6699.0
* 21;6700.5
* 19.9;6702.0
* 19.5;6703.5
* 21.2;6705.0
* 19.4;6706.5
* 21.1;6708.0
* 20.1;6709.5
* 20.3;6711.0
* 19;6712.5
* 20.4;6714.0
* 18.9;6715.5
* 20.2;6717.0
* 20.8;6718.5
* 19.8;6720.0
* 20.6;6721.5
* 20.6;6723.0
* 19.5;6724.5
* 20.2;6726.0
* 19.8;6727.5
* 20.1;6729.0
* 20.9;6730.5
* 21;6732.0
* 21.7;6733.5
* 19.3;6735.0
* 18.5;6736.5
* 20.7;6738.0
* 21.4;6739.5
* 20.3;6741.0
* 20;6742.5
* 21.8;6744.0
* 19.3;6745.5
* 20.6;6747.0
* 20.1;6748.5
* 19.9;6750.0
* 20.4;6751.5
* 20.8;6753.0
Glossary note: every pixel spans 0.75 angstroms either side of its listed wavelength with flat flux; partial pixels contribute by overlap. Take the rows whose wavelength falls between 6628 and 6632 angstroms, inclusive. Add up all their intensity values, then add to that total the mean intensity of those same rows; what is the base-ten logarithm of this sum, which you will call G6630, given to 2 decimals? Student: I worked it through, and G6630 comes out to 1.91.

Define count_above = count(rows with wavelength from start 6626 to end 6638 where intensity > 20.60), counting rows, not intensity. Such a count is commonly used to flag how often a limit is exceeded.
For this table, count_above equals 4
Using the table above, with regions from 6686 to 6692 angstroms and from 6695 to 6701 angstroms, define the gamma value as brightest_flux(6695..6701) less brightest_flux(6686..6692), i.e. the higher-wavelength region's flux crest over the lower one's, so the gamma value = -1.00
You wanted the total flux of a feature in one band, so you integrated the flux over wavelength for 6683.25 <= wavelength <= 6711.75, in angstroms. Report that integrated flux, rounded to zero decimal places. 587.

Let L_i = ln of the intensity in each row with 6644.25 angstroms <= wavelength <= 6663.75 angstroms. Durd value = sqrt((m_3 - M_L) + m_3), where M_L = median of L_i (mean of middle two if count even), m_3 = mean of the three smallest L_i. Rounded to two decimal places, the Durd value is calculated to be 1.72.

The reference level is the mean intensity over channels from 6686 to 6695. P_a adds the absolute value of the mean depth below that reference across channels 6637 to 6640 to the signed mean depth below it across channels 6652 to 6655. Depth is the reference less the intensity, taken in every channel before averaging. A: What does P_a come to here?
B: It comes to 0.4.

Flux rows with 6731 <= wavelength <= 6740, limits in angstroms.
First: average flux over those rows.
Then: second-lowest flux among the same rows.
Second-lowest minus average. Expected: -1.1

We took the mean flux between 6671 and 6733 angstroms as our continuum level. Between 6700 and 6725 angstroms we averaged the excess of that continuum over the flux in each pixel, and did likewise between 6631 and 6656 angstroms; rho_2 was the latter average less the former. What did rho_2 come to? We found -0.6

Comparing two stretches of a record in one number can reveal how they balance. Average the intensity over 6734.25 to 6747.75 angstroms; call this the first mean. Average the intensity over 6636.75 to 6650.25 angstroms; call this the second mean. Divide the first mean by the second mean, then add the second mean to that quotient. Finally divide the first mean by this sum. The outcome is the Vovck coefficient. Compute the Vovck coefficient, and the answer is 0.919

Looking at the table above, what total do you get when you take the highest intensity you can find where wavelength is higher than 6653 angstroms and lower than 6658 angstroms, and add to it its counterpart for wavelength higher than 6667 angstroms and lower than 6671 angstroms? 42.1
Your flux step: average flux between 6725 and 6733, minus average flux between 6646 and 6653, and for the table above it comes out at -0.26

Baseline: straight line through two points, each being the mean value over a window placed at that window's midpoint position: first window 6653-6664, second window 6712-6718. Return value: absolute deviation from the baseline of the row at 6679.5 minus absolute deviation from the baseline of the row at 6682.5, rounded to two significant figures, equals -1.4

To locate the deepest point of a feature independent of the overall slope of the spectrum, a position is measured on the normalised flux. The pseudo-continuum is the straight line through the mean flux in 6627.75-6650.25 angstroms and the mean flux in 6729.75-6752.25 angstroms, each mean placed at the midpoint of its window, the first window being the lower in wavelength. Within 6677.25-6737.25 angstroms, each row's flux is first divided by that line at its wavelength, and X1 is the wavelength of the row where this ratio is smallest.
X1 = 6736.5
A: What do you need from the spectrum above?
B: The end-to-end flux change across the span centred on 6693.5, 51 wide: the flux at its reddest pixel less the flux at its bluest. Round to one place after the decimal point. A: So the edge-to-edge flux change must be 0.2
